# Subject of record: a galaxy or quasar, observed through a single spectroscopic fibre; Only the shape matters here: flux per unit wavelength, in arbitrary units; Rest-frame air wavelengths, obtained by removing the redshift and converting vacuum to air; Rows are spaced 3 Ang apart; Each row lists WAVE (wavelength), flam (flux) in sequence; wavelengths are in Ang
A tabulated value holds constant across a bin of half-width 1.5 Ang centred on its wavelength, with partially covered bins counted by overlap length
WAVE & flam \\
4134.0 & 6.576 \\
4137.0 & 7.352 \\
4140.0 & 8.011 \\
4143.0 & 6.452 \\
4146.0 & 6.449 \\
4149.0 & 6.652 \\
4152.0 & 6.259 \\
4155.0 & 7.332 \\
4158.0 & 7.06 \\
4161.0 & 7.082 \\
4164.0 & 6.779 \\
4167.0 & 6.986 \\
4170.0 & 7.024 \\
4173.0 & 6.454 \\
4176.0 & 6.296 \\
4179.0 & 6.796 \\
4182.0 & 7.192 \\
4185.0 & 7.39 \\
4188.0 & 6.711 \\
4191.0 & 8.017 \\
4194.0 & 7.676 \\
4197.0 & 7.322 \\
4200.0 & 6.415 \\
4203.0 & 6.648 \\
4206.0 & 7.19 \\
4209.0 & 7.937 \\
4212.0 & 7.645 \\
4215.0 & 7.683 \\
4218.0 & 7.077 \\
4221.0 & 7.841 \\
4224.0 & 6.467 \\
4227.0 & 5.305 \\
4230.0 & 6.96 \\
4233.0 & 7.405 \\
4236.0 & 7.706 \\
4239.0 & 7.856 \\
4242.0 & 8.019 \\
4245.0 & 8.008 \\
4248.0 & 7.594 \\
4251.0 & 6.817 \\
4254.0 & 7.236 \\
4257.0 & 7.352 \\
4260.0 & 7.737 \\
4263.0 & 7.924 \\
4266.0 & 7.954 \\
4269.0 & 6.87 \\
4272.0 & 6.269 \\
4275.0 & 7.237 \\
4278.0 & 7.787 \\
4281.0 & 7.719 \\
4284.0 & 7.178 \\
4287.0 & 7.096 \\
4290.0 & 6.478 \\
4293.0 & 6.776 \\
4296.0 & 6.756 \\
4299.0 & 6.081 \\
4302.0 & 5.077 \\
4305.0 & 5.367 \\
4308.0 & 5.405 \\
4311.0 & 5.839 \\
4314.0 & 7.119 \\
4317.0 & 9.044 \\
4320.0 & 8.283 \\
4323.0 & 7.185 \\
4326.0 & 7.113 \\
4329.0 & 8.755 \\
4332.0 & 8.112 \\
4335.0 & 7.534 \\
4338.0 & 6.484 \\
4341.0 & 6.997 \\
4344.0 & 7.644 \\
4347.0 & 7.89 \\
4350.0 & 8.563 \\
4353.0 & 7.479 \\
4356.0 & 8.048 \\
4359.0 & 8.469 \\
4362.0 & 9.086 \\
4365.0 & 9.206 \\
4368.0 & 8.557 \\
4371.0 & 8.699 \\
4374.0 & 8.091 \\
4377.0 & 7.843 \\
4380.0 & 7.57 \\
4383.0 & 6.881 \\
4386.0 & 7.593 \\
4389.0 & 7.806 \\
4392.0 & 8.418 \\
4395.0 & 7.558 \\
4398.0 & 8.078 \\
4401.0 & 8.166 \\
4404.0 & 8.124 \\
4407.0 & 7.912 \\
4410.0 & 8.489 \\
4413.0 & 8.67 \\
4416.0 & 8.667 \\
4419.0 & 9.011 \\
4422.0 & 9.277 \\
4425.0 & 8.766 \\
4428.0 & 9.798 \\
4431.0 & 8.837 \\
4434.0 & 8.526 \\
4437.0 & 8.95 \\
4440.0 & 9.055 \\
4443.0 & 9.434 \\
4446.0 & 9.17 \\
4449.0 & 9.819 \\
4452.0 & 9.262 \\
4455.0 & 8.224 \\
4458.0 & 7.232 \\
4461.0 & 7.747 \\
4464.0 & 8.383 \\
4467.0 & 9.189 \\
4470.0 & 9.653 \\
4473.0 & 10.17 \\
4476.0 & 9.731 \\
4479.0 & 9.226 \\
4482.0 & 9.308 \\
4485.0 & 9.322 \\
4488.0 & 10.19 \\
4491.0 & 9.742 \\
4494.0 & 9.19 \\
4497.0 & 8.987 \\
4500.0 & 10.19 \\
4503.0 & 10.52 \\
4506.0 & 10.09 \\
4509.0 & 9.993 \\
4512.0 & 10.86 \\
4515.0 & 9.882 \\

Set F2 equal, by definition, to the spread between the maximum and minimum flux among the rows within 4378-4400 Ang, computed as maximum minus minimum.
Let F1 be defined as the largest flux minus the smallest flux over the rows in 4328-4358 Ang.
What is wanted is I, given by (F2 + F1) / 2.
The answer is 1.90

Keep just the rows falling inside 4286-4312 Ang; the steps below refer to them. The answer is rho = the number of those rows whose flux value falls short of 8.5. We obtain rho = 9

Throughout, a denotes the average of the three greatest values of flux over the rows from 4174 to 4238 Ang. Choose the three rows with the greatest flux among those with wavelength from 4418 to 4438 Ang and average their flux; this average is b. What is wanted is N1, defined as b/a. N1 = 1.18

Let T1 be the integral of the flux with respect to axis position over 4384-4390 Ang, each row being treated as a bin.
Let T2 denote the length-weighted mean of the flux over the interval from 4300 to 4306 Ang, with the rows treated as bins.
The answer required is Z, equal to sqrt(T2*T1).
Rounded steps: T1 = 46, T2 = 5.3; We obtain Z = 16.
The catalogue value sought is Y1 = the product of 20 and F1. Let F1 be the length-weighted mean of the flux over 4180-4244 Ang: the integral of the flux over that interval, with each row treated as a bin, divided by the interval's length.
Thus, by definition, 145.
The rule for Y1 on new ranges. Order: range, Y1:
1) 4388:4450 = 174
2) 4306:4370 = 155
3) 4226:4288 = 147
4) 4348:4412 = 163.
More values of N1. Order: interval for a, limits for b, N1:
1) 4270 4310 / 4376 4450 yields 1.28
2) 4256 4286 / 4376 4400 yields 1.03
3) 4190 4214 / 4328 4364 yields 1.12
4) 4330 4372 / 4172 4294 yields 0.89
